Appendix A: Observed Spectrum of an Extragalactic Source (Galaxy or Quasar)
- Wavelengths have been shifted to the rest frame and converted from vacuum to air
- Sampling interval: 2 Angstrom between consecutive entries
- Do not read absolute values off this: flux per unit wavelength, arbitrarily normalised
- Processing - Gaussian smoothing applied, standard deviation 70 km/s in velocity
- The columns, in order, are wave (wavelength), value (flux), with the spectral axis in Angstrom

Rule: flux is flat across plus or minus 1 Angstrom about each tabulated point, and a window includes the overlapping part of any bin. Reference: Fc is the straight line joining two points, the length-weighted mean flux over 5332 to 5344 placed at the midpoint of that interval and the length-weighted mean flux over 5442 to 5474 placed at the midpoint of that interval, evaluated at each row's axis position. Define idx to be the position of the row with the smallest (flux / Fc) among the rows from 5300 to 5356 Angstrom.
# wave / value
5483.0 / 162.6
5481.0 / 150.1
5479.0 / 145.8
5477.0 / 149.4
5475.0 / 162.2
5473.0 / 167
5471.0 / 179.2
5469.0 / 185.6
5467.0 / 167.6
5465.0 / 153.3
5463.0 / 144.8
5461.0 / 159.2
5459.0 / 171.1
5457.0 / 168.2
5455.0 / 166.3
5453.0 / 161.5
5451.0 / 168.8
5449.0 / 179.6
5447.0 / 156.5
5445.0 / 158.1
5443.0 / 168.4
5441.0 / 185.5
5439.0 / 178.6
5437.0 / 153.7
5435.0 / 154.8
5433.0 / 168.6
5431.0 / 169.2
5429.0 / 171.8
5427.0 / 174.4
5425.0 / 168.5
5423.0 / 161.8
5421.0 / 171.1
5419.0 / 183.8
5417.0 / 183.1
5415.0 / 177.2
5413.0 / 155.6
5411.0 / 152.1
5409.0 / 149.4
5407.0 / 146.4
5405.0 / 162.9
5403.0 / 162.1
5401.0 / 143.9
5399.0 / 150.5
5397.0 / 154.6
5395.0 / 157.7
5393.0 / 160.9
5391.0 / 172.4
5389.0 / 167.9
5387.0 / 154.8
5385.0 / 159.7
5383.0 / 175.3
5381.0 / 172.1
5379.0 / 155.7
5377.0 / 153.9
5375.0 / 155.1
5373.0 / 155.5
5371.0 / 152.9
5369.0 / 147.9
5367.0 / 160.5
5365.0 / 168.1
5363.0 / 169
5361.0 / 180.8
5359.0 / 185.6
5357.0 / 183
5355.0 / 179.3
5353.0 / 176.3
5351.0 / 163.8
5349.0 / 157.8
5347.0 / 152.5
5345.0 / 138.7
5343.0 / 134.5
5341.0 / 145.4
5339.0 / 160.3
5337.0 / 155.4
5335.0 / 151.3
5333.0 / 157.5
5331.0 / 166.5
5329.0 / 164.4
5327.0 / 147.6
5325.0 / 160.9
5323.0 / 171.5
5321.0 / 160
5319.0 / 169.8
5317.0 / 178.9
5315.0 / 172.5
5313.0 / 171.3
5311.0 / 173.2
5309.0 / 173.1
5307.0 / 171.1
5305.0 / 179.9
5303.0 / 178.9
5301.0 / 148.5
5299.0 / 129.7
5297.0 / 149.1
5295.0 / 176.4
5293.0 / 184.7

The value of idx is 5343.0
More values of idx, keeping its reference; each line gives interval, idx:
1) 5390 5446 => 5401.0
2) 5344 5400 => 5345.0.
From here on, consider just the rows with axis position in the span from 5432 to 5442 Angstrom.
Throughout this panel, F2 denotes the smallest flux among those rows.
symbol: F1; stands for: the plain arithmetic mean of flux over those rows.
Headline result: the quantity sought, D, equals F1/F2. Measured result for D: 1.09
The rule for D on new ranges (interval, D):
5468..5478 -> 1.13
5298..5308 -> 1.25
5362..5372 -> 1.08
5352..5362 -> 1.03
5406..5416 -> 1.07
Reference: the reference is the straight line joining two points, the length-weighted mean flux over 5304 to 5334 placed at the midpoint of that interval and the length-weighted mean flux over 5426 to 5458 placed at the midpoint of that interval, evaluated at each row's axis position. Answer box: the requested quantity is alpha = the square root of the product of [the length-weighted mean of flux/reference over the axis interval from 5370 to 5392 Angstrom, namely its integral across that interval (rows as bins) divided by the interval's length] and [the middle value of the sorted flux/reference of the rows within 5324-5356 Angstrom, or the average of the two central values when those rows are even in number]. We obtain 0.950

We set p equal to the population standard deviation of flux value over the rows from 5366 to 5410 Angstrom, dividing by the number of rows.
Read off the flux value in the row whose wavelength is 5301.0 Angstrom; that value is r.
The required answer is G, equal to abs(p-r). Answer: 140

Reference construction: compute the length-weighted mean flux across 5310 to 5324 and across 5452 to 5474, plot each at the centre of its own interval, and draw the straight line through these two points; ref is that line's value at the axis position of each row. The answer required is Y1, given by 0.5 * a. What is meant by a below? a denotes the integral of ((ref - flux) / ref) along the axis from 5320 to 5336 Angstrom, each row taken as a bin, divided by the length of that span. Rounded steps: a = 0.06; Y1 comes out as 0.031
